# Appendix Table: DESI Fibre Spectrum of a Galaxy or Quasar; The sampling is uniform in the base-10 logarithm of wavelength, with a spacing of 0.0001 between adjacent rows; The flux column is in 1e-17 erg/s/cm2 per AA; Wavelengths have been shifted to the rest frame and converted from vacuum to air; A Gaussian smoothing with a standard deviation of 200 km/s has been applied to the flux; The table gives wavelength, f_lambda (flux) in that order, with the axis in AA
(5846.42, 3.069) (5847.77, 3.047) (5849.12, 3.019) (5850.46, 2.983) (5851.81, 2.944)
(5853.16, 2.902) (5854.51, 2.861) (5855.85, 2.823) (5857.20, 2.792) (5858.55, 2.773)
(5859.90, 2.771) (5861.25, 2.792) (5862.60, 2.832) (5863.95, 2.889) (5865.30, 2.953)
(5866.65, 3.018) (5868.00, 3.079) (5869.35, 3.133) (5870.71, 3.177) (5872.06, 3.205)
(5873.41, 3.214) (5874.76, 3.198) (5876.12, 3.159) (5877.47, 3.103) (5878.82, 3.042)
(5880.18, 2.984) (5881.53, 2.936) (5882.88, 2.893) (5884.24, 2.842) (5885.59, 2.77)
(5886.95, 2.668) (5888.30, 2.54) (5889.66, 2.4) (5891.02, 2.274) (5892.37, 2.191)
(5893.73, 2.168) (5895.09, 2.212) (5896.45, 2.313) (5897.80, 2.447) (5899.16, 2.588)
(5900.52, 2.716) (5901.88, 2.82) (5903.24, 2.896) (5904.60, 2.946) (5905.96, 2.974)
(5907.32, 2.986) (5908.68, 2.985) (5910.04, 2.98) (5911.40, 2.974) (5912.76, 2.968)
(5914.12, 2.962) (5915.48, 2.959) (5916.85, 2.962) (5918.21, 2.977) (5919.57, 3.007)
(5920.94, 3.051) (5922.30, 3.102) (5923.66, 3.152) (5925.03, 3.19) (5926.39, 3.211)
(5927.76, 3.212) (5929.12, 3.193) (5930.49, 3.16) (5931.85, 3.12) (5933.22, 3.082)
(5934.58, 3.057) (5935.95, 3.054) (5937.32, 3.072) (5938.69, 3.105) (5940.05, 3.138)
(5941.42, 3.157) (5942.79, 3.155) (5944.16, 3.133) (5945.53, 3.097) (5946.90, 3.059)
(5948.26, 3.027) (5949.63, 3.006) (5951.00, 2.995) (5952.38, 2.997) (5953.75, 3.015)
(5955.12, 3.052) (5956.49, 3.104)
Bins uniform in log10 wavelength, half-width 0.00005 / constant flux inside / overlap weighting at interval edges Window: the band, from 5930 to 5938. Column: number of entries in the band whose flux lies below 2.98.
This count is 0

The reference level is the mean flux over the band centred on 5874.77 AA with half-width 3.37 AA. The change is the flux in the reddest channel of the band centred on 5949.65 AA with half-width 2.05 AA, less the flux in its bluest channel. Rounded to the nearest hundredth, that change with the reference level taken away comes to -3.21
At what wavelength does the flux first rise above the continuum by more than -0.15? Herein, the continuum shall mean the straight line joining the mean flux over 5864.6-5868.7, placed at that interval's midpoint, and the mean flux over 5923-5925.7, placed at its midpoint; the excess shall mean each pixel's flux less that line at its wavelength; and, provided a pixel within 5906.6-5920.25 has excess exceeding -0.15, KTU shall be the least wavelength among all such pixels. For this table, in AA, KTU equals 5907.32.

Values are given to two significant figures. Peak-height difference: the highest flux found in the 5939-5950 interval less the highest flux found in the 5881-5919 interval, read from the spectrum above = 0.17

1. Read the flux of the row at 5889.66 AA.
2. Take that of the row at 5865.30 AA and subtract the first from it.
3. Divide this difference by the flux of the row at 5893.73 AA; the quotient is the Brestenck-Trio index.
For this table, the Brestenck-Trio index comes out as 0.26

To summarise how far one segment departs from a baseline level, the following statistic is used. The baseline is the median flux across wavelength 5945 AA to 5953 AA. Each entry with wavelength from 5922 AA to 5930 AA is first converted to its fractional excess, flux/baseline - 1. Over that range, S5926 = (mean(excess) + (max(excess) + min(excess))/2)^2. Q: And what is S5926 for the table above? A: 0.010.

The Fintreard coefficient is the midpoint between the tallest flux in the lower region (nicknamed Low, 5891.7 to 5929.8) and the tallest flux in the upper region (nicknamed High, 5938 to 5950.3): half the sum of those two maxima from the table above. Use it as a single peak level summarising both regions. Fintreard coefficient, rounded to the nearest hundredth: 3.18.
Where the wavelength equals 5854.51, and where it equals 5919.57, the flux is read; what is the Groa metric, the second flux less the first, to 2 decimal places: 0.15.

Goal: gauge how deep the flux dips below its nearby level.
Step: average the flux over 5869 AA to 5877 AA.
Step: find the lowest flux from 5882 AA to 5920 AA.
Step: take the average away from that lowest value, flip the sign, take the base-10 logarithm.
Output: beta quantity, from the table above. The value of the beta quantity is 0.0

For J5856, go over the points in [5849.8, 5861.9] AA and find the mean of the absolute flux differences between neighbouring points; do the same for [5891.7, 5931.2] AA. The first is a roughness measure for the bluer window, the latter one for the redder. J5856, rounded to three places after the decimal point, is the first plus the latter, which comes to 0.071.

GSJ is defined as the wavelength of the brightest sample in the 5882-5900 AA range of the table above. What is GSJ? 5882.88 AA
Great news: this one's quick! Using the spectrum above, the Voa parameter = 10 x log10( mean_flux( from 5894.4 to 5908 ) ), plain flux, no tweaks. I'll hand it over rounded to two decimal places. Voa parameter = 4.30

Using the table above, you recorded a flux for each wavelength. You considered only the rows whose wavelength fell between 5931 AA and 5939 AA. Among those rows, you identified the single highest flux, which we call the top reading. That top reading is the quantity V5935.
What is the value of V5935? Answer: 3.12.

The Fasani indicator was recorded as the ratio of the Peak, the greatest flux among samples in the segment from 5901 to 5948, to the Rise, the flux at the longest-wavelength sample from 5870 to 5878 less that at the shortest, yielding -43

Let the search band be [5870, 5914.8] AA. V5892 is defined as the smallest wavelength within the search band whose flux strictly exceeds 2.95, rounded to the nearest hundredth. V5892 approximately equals 5870.71 AA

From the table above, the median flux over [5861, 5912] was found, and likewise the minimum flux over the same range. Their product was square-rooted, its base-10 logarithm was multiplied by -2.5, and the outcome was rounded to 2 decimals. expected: -1.00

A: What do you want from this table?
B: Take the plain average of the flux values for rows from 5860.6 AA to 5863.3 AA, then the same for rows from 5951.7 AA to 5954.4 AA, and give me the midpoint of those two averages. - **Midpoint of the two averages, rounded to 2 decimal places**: 2.91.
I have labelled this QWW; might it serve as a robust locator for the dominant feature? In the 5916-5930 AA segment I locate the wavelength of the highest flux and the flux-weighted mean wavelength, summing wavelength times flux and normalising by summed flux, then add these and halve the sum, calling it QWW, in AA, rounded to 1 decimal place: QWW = 5925.4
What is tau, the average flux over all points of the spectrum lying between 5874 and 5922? 2.80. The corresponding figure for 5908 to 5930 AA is 3.06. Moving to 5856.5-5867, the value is 2.85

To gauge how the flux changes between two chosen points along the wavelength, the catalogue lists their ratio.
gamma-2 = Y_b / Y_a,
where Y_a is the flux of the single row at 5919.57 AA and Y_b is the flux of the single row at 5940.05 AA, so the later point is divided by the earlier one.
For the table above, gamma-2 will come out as 1.04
